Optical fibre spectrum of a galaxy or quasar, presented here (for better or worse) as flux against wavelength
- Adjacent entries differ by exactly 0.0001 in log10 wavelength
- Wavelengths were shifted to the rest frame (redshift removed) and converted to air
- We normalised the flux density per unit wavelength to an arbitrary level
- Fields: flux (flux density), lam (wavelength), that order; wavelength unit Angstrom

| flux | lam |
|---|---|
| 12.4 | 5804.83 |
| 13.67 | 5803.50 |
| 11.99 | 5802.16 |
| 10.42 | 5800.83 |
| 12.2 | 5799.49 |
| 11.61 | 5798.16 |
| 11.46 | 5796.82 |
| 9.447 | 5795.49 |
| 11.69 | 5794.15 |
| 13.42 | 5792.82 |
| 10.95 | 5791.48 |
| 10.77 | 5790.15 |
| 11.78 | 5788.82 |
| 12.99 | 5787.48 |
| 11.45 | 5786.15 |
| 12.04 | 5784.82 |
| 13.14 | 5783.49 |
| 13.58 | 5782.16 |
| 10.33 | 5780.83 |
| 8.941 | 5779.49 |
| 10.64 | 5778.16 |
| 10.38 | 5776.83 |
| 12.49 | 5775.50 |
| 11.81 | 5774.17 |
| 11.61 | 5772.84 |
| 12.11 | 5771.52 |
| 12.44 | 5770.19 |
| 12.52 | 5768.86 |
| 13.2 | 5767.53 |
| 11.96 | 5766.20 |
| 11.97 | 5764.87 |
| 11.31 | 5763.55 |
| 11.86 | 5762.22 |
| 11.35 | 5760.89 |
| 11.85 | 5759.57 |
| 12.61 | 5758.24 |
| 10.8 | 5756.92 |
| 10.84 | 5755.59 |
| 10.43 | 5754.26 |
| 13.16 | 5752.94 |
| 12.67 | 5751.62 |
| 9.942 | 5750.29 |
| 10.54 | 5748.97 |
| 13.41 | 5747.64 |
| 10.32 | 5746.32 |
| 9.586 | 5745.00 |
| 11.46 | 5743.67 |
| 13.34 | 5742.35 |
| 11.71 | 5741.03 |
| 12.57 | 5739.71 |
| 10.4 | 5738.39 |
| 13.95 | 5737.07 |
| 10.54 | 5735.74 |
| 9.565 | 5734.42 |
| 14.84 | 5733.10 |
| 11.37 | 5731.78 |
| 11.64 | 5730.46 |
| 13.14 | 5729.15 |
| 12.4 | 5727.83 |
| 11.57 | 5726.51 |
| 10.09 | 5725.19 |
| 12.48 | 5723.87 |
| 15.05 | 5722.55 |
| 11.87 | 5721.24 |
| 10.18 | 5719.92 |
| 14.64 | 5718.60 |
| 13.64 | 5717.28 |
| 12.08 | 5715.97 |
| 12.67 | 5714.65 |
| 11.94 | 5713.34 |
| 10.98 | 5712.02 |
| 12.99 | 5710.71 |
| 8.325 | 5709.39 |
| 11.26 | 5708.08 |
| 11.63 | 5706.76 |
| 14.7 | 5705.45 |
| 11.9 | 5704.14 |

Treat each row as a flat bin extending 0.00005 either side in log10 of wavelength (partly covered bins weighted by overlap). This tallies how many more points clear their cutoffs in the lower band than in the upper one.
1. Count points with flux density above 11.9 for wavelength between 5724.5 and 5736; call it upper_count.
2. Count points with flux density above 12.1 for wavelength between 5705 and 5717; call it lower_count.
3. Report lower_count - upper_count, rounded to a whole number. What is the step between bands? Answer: 0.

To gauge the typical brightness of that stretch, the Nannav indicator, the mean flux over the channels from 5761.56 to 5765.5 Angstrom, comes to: 11.7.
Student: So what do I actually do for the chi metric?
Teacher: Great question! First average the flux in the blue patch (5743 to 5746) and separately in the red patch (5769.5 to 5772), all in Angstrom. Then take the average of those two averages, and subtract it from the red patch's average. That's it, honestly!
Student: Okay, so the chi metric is 0.9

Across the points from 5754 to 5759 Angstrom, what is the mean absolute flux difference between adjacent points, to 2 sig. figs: 0.75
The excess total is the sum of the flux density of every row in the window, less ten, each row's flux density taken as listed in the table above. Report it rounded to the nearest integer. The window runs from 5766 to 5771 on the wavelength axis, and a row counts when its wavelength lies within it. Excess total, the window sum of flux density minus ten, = 40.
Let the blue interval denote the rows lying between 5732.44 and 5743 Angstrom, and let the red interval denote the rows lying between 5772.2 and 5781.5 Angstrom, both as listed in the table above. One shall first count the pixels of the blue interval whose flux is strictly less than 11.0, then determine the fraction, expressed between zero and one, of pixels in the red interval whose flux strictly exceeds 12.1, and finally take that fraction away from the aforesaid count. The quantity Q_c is 2.9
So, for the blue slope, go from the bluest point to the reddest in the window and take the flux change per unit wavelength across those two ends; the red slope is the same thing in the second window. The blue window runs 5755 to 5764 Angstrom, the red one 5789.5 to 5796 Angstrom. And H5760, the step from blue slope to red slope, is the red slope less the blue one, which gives -0.31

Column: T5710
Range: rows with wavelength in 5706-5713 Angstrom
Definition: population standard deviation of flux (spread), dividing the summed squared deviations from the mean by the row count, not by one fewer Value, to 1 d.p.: 1.5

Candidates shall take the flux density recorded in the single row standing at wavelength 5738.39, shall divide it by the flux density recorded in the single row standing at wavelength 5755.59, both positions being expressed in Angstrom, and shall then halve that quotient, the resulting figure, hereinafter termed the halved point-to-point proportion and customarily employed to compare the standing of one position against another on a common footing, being 0.48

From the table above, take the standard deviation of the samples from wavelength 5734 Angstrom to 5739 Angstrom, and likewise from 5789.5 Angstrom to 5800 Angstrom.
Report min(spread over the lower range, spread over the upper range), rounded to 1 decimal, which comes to 1.1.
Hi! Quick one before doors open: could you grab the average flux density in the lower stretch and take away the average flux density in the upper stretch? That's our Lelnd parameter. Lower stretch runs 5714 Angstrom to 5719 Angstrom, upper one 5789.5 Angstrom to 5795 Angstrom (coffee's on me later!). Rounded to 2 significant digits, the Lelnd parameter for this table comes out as 1.6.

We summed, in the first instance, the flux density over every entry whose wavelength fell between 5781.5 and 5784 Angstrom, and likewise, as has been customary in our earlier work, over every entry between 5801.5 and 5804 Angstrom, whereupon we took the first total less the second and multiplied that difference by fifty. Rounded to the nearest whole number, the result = 53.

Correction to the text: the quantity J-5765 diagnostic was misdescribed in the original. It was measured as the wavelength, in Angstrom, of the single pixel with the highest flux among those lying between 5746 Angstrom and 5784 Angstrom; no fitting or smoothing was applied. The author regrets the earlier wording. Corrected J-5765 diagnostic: 5782.16 Angstrom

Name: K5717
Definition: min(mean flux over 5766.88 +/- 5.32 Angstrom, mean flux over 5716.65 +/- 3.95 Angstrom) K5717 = 12.2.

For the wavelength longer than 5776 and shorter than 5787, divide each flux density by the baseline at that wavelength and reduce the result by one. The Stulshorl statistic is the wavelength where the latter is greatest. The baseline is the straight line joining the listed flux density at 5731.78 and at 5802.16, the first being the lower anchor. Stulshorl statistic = 5782.16 Angstrom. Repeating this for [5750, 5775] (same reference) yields 5752.94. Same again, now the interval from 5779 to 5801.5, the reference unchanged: 5782.16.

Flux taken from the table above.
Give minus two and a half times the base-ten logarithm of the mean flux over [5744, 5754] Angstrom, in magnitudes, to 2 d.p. -2.64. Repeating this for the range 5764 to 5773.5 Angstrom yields -2.72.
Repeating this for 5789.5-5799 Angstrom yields -2.64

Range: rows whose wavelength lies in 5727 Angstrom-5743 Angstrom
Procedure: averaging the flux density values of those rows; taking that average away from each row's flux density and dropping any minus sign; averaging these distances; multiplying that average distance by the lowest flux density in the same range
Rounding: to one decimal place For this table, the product 12.0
